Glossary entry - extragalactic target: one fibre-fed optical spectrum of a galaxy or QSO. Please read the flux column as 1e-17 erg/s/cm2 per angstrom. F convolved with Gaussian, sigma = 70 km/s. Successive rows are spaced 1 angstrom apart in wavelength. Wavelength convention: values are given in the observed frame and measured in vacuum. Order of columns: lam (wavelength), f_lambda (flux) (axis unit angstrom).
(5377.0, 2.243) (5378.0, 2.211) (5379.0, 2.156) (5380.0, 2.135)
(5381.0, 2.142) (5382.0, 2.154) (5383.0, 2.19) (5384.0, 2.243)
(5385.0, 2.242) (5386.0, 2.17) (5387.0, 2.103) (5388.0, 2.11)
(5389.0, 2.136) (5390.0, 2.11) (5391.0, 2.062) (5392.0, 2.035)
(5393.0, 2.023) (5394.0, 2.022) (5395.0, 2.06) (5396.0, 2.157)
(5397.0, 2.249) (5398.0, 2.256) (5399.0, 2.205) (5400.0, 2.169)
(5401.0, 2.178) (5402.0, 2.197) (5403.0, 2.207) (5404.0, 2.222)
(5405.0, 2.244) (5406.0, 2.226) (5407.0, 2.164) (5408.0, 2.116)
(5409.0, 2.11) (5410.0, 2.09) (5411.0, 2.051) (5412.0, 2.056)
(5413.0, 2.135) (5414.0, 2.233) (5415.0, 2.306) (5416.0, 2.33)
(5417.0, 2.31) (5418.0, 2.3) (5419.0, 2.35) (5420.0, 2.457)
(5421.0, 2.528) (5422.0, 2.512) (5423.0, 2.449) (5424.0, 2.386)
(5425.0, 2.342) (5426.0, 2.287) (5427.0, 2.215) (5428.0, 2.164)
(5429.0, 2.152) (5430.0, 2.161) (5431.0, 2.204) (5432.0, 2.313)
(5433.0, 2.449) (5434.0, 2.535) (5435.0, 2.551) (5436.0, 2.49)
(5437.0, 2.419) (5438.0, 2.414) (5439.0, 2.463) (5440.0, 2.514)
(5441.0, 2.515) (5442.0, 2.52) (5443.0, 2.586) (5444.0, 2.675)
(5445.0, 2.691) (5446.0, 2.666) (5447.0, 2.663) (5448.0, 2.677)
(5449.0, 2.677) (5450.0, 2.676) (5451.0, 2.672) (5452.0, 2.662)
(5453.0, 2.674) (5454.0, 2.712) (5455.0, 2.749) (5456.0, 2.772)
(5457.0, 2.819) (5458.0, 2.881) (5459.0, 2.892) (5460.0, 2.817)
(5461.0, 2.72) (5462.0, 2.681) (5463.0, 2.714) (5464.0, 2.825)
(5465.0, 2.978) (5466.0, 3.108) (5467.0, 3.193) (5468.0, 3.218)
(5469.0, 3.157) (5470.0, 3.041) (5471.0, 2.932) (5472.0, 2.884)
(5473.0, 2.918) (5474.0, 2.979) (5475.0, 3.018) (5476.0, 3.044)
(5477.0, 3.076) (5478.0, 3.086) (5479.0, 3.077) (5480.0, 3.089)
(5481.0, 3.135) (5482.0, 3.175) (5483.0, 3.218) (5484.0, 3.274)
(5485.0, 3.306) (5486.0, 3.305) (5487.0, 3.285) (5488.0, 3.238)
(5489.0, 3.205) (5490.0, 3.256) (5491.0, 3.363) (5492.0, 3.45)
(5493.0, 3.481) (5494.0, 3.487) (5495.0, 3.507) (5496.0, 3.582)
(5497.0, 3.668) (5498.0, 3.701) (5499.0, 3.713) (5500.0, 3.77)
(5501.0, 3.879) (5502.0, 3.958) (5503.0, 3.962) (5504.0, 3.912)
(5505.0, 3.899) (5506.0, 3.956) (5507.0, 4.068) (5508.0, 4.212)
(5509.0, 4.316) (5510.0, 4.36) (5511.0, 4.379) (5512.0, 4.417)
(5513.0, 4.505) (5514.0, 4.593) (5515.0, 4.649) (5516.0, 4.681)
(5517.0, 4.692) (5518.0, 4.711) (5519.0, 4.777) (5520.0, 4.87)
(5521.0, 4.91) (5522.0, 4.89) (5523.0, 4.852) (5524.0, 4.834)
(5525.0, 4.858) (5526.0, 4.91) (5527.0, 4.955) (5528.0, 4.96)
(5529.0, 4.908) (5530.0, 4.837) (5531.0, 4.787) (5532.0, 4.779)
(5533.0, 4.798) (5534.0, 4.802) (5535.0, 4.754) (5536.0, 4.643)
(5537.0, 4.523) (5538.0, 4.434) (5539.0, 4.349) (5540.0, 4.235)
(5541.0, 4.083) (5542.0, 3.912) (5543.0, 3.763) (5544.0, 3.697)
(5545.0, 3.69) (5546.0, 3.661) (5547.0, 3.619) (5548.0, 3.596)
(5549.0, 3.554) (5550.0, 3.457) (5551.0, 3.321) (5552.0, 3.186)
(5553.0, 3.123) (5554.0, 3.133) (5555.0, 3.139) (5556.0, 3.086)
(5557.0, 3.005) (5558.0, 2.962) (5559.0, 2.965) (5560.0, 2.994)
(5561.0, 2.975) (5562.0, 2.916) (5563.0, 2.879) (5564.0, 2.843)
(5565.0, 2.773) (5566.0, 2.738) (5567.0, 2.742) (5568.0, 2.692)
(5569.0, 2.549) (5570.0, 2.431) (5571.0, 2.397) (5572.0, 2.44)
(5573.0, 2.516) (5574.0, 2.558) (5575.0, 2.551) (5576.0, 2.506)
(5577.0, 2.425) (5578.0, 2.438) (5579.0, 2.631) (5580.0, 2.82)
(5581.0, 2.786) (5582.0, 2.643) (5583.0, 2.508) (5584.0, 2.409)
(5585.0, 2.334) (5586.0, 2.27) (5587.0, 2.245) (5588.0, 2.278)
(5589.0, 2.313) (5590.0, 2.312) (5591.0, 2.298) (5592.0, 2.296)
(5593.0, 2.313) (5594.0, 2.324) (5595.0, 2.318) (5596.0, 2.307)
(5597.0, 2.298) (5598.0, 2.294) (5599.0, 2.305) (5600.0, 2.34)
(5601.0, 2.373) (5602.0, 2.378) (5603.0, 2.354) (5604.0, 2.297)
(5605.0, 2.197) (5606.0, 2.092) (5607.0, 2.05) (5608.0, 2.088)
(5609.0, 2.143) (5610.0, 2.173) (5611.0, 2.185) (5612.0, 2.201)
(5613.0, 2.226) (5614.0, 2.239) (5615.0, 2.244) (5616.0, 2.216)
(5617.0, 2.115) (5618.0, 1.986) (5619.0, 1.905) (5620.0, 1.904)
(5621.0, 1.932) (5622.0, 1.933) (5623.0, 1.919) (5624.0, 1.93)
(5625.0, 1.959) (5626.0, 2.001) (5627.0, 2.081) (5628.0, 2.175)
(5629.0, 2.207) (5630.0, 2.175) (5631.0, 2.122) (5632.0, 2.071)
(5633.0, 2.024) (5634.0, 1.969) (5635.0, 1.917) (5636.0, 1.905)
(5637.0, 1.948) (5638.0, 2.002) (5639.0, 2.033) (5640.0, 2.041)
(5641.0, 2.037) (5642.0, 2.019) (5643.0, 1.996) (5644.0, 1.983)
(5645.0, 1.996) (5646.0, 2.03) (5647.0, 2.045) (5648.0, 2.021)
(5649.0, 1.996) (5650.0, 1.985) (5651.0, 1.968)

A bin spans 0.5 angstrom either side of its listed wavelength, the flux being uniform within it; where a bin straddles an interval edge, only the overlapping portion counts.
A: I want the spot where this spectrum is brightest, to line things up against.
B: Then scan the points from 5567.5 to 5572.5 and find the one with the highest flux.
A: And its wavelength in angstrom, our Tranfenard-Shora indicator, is 5568.0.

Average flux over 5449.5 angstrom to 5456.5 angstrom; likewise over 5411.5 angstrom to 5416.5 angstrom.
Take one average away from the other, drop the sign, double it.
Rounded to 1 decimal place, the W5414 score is 1.0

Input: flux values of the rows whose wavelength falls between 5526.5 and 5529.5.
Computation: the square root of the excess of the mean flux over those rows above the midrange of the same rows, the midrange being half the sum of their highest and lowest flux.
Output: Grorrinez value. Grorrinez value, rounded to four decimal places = 0.0837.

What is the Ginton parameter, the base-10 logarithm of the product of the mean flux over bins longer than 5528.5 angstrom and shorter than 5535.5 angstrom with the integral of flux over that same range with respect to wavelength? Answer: 2.21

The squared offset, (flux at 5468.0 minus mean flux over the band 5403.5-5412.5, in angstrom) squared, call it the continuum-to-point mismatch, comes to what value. 1.16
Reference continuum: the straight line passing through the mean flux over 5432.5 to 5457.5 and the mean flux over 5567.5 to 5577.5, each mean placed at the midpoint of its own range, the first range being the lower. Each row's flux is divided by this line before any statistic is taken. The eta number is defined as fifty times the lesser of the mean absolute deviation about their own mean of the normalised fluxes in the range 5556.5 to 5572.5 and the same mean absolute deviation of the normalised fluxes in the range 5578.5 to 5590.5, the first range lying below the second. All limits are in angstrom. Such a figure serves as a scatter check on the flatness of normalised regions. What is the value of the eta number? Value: 3.4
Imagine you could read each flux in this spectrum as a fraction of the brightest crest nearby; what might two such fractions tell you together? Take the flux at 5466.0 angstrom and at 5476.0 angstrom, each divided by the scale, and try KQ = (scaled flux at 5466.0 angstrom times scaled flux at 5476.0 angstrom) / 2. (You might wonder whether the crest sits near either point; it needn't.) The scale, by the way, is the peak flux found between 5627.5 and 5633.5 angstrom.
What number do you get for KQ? 0.97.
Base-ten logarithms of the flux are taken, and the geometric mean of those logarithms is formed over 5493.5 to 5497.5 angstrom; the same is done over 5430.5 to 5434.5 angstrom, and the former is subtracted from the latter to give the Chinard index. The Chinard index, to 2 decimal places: -0.18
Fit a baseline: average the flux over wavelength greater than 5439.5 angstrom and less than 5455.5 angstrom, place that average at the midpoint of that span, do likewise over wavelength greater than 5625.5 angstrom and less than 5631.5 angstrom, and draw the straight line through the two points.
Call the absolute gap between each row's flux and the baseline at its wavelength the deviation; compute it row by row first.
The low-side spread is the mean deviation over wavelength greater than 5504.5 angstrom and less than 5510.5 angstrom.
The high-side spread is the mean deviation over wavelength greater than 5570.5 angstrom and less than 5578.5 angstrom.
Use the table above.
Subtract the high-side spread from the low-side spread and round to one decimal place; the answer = 1.5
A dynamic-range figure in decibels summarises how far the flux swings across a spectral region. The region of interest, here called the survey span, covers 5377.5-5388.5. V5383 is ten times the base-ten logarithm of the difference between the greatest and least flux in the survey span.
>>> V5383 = -8.5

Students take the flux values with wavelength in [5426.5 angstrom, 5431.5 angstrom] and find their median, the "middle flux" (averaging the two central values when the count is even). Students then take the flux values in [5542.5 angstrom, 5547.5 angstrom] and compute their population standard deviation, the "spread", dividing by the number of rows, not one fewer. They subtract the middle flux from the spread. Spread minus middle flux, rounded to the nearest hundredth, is -2.12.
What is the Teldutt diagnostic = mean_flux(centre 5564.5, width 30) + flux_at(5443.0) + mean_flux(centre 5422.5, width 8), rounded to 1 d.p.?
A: 7.8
